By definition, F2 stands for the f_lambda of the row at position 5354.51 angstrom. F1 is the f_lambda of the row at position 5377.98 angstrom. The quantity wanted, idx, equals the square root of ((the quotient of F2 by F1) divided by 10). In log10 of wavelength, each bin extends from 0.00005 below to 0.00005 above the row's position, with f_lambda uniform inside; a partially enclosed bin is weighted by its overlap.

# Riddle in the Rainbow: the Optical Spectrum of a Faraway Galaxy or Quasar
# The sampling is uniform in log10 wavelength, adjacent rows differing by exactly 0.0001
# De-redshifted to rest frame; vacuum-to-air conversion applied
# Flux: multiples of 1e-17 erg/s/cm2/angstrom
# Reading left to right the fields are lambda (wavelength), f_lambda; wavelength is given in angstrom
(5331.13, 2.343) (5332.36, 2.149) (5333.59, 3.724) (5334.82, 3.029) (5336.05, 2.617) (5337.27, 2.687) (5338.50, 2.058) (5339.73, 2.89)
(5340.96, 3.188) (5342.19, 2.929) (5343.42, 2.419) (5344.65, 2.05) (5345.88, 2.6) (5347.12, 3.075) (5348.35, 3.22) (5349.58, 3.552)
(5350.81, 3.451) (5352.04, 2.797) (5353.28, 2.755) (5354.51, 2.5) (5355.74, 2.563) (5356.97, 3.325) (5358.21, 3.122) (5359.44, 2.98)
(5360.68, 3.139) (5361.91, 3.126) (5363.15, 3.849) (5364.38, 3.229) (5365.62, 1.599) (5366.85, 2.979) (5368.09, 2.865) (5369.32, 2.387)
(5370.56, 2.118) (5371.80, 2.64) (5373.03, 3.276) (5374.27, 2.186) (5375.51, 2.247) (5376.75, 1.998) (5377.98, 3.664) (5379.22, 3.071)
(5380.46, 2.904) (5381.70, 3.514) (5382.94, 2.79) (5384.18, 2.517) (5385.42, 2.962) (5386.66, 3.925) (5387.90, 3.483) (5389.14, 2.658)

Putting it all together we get 0.261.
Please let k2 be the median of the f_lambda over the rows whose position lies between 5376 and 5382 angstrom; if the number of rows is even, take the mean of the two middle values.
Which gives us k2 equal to 3.07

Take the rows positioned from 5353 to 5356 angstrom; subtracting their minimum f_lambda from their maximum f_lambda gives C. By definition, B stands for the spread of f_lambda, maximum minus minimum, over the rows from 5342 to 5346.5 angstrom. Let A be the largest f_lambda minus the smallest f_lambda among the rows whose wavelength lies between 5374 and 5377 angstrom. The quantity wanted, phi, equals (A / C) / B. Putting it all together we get 1.1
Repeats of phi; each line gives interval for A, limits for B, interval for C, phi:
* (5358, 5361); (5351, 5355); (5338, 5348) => 0.5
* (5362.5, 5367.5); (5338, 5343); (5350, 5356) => 2.1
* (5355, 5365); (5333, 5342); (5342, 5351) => 0.5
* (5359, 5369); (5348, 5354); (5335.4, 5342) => 2.5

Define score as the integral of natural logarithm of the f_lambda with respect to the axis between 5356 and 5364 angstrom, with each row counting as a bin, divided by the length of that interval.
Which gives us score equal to 1.17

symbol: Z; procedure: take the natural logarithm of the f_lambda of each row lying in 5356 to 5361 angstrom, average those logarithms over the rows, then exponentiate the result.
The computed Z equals 3.14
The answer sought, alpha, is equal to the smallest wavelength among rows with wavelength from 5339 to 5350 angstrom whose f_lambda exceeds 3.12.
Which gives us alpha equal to 5340.96 angstrom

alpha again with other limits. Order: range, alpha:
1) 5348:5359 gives 5348.35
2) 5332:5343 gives 5333.59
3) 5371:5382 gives 5373.03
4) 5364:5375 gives 5364.38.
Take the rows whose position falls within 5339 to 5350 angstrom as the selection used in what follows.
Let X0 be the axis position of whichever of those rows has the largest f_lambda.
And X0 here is 5349.58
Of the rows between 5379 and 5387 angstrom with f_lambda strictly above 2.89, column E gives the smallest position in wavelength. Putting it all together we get 5379.22 angstrom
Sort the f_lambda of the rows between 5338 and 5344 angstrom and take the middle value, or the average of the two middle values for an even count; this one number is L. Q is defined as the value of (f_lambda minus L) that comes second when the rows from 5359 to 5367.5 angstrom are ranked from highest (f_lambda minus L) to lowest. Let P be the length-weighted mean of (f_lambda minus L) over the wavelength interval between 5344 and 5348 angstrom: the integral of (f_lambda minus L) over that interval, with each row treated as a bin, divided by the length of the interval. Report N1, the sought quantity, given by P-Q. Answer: -0.61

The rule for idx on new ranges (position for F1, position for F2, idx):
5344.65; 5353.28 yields 0.367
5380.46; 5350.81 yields 0.345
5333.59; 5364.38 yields 0.294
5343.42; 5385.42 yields 0.350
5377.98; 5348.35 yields 0.296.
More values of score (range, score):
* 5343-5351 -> 1.04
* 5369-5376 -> 0.90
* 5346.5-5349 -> 1.15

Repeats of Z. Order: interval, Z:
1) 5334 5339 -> 2.57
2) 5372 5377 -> 2.38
